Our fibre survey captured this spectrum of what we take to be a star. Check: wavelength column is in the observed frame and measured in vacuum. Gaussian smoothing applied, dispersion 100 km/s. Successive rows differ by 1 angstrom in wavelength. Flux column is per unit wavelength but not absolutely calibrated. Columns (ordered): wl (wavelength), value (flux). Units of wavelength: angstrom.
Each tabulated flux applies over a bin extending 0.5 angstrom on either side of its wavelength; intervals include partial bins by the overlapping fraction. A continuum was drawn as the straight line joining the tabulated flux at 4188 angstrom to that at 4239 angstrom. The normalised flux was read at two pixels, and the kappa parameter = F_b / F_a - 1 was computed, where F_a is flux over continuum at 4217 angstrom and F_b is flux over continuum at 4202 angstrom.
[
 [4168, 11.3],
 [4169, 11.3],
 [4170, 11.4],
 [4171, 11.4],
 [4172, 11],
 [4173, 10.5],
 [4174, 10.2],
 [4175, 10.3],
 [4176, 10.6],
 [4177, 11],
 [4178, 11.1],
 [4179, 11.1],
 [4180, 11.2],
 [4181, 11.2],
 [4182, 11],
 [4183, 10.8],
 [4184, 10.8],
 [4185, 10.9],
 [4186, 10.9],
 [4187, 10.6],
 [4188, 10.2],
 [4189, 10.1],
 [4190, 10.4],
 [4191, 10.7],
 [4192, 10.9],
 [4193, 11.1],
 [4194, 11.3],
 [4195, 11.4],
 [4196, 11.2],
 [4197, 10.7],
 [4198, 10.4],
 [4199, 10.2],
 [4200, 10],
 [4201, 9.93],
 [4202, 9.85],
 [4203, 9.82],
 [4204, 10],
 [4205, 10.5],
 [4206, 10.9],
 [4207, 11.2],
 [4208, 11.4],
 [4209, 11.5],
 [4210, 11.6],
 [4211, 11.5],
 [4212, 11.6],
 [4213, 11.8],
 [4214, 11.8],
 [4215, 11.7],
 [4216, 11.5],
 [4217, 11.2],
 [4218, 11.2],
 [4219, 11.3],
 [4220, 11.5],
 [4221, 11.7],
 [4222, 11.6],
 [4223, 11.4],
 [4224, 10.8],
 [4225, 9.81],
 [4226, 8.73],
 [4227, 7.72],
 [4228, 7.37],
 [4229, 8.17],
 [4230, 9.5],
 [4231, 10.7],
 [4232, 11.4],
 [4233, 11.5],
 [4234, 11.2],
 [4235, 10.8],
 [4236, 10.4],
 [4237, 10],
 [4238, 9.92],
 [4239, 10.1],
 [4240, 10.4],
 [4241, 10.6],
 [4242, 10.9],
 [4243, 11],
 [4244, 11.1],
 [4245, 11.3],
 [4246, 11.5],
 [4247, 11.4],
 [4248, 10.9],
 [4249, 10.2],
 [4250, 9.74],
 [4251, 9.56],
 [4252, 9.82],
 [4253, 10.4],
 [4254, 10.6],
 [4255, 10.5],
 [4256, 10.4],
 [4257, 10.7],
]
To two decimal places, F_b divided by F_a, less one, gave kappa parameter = -0.12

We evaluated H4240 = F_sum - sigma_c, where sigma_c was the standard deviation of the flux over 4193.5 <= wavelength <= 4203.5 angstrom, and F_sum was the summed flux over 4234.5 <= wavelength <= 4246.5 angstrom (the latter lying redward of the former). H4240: 127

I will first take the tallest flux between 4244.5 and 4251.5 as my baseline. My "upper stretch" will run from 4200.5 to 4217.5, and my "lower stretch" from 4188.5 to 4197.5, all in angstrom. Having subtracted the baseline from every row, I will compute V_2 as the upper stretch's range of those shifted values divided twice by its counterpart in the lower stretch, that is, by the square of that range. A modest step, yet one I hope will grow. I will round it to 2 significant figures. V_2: 1.2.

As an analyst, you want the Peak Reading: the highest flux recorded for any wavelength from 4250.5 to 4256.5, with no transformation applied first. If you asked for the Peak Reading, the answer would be 10.6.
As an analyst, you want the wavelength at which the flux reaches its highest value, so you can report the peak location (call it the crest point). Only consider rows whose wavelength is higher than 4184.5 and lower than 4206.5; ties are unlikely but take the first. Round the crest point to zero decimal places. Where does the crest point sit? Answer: 4195 angstrom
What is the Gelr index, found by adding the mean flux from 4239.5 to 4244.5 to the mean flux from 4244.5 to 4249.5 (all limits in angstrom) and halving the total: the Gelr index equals 10.9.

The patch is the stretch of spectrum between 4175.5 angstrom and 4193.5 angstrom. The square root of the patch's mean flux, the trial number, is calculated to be 3.288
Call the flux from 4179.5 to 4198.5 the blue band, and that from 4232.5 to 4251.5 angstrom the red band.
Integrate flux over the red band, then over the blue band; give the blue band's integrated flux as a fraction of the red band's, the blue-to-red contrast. 1.02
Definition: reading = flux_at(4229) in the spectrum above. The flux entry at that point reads 8.17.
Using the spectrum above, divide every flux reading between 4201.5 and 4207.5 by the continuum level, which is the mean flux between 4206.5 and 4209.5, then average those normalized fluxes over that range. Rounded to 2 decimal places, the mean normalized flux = 0.91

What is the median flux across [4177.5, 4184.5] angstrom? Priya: 11.1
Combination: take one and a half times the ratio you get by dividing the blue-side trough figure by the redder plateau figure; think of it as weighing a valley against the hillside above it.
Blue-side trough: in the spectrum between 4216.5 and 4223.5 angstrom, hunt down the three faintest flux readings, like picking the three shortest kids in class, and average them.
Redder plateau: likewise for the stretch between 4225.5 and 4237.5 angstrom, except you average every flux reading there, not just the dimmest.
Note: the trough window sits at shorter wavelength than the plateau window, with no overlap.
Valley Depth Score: 1.72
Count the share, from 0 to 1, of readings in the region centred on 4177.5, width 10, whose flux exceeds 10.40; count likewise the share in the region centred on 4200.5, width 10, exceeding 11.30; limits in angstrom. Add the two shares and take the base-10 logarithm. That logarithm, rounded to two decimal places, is -0.10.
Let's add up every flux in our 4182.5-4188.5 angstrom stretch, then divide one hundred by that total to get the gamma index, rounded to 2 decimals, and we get 1.56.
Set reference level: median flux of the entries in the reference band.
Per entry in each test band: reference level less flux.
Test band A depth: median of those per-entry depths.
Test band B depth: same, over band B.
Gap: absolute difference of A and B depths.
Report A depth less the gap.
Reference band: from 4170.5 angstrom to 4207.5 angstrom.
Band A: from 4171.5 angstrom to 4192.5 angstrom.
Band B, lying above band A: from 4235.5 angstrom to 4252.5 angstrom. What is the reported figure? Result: -0.4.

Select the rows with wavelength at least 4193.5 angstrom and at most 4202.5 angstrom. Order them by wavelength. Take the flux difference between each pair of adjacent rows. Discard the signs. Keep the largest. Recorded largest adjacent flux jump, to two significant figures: 0.50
